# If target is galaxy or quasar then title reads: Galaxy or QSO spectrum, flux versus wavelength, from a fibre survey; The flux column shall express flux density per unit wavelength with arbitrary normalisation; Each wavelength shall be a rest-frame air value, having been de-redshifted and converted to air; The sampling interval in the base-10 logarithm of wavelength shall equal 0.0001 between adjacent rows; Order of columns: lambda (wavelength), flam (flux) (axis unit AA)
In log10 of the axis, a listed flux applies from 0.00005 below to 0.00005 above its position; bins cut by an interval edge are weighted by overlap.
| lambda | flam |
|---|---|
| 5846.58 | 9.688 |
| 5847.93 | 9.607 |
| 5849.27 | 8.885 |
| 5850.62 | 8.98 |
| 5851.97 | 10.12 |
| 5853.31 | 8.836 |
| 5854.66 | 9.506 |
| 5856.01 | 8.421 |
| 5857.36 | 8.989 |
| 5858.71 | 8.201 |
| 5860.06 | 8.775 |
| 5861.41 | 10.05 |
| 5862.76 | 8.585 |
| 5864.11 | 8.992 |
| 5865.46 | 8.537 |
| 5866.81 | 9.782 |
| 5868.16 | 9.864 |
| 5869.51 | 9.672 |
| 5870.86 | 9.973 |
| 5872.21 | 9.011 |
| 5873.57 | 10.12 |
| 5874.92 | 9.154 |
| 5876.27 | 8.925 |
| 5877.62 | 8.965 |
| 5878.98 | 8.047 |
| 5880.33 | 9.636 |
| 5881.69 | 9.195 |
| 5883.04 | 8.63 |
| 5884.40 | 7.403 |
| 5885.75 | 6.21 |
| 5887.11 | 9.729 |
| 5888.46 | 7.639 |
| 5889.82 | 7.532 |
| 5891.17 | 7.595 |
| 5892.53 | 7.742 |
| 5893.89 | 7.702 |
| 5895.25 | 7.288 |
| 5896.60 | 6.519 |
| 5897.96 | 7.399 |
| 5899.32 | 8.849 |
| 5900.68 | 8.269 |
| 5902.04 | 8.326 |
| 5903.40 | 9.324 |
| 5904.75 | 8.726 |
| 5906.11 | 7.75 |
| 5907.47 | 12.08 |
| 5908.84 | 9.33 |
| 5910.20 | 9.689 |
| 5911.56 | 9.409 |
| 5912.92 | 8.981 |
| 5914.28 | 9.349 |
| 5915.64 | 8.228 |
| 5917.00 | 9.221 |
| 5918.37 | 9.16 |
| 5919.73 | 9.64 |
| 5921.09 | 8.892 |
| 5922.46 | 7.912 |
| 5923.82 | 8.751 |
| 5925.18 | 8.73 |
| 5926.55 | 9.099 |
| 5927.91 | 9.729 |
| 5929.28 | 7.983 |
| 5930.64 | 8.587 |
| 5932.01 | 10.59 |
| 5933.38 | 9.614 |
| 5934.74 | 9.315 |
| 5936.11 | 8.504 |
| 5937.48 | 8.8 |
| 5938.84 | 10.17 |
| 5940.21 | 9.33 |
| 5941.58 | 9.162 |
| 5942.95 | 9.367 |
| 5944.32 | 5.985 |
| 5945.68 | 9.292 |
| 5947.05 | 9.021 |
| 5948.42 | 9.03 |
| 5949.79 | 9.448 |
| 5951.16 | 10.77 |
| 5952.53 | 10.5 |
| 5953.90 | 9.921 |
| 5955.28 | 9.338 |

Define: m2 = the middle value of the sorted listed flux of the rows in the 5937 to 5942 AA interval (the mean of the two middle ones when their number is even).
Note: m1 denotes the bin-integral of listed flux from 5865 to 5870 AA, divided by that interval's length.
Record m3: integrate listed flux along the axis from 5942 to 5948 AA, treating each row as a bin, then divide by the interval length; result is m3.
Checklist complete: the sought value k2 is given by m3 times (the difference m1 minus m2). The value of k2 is 2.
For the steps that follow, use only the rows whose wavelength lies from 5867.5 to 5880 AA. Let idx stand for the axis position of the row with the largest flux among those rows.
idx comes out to 5873.57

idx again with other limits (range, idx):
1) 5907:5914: 5907.47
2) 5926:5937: 5932.01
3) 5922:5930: 5927.91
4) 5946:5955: 5951.16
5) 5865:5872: 5870.86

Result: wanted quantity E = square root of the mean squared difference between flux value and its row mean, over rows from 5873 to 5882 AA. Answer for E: 0.60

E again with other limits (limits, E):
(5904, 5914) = 1.23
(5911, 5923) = 0.53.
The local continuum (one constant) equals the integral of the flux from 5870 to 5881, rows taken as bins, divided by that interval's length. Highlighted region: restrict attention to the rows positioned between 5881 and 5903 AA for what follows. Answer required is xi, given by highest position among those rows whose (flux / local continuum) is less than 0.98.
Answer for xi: 5902.04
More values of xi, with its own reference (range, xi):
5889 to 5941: 5937.48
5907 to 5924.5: 5923.82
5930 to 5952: 5948.42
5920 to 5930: 5929.28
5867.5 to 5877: 5876.27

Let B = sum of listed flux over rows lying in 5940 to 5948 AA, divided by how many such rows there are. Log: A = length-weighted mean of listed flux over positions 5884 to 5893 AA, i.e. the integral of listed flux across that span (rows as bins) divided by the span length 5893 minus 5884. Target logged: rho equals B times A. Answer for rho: 67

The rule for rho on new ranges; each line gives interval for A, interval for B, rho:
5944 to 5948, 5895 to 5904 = 67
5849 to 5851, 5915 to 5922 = 81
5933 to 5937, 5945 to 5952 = 86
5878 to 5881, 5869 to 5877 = 84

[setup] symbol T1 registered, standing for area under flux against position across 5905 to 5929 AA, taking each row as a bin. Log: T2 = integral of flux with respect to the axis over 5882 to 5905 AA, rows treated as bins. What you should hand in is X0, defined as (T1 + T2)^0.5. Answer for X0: 20.1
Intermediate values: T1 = 219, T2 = 183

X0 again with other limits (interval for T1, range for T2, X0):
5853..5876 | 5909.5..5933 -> 20.6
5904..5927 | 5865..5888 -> 20.4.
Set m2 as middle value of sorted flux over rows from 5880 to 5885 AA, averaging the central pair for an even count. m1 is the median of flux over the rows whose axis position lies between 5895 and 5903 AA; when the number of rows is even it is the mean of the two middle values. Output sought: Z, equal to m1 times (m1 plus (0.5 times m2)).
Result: 96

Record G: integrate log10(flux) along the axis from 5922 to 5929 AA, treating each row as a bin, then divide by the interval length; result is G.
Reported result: 0.95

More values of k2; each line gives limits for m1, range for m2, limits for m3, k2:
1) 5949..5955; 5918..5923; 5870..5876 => 10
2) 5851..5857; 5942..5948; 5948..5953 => 0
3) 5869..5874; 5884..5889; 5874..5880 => 19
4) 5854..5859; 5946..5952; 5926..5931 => -4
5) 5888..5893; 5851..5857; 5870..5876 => -15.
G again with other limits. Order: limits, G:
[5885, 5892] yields 0.88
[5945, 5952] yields 0.98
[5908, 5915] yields 0.97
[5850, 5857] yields 0.96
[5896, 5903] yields 0.90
